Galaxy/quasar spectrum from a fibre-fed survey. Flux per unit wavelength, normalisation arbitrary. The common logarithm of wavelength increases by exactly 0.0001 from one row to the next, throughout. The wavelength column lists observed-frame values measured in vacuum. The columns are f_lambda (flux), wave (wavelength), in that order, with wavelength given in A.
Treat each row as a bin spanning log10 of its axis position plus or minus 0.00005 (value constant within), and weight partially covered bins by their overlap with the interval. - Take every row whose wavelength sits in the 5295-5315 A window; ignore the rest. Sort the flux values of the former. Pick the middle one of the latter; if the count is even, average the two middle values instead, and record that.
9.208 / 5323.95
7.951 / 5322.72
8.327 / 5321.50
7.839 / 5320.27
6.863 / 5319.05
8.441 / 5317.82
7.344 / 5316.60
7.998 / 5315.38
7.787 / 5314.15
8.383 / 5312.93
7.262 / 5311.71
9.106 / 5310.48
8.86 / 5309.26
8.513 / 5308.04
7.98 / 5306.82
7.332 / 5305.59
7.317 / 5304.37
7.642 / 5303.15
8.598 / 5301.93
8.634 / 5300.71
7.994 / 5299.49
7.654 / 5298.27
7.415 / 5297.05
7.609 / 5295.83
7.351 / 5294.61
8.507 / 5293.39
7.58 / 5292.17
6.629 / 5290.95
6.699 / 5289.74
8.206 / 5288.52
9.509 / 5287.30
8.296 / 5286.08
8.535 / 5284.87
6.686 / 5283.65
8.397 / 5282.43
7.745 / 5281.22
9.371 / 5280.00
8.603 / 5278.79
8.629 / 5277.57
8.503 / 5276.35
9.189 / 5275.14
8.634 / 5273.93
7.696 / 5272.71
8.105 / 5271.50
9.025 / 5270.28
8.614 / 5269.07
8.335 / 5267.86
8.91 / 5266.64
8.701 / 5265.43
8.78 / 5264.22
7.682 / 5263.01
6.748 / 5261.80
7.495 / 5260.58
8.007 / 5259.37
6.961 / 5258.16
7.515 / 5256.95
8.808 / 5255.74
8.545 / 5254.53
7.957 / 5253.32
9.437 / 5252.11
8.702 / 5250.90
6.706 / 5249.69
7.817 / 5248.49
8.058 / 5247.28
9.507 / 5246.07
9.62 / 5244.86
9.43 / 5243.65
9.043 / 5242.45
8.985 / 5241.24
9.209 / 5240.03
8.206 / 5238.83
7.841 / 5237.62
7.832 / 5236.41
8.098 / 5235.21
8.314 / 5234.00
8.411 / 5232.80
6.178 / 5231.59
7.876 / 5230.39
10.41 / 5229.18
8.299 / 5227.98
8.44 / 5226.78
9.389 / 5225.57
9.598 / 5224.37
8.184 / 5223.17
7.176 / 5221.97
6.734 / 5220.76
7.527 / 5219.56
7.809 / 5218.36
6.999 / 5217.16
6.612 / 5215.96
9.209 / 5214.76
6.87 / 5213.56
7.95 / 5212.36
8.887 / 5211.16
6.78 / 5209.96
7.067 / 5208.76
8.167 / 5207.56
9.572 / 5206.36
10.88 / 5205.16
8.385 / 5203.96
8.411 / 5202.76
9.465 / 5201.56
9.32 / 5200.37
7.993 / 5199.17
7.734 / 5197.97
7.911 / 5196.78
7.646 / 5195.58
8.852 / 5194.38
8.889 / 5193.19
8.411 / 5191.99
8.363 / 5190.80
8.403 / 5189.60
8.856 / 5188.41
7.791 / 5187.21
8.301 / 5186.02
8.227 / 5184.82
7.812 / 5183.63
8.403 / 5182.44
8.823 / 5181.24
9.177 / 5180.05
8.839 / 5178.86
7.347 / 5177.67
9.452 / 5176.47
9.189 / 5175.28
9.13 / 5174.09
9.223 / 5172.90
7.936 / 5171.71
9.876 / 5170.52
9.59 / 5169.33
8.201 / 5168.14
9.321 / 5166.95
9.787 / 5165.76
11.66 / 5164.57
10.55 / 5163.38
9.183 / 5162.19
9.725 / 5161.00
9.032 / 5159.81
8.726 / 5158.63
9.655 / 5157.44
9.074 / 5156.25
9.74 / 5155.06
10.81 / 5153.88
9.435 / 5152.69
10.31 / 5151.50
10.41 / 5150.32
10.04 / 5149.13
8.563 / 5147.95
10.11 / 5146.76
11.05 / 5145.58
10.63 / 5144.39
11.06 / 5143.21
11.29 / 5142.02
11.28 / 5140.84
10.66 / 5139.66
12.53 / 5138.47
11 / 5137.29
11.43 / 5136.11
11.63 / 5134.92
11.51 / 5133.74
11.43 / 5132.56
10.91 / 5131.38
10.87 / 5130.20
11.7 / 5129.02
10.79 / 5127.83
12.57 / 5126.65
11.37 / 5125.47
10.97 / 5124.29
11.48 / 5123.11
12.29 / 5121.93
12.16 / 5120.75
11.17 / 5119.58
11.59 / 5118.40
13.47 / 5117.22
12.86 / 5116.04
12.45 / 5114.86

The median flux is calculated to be 7.9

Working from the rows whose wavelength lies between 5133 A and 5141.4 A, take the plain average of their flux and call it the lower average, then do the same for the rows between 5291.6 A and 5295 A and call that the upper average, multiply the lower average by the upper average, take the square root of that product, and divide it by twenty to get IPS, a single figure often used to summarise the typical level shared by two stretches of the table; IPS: 0.473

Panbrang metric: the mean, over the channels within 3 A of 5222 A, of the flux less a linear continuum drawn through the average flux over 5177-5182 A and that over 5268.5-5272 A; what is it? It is -0.7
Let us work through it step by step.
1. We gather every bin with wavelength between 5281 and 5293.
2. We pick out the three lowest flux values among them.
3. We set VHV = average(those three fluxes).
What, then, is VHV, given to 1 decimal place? 6.7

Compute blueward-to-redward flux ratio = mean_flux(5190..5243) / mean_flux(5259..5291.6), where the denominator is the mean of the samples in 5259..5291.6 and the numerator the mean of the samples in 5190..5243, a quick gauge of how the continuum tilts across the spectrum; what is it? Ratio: 1.01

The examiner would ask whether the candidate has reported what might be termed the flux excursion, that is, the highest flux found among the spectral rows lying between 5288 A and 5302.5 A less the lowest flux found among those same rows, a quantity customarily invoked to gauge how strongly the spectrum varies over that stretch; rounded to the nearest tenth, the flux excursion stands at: 2.0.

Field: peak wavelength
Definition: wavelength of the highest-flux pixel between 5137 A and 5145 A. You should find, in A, 5138.47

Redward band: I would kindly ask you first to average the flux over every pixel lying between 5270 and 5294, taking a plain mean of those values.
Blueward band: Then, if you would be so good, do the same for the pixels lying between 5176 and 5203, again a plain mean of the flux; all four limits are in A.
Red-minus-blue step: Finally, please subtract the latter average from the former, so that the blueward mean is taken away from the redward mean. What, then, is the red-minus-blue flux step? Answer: -0.2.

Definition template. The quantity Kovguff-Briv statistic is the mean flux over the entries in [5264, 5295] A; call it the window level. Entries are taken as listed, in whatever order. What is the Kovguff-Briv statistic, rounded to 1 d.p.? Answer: 8.3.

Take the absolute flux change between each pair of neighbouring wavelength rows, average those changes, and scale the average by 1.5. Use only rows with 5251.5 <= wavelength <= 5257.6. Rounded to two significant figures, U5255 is 1.4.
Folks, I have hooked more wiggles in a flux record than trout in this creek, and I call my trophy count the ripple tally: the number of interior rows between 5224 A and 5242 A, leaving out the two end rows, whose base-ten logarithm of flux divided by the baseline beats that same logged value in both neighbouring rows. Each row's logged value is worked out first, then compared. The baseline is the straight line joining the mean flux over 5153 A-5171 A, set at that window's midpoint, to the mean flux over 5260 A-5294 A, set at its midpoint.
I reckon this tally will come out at 3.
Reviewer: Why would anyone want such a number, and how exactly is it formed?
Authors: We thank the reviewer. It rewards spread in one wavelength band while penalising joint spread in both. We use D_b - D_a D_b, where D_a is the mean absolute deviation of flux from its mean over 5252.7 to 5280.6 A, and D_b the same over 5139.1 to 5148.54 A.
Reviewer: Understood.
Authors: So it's 0.270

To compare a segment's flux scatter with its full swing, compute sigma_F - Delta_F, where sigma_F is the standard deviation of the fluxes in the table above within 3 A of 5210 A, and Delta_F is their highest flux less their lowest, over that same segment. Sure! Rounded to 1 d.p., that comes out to -1.3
